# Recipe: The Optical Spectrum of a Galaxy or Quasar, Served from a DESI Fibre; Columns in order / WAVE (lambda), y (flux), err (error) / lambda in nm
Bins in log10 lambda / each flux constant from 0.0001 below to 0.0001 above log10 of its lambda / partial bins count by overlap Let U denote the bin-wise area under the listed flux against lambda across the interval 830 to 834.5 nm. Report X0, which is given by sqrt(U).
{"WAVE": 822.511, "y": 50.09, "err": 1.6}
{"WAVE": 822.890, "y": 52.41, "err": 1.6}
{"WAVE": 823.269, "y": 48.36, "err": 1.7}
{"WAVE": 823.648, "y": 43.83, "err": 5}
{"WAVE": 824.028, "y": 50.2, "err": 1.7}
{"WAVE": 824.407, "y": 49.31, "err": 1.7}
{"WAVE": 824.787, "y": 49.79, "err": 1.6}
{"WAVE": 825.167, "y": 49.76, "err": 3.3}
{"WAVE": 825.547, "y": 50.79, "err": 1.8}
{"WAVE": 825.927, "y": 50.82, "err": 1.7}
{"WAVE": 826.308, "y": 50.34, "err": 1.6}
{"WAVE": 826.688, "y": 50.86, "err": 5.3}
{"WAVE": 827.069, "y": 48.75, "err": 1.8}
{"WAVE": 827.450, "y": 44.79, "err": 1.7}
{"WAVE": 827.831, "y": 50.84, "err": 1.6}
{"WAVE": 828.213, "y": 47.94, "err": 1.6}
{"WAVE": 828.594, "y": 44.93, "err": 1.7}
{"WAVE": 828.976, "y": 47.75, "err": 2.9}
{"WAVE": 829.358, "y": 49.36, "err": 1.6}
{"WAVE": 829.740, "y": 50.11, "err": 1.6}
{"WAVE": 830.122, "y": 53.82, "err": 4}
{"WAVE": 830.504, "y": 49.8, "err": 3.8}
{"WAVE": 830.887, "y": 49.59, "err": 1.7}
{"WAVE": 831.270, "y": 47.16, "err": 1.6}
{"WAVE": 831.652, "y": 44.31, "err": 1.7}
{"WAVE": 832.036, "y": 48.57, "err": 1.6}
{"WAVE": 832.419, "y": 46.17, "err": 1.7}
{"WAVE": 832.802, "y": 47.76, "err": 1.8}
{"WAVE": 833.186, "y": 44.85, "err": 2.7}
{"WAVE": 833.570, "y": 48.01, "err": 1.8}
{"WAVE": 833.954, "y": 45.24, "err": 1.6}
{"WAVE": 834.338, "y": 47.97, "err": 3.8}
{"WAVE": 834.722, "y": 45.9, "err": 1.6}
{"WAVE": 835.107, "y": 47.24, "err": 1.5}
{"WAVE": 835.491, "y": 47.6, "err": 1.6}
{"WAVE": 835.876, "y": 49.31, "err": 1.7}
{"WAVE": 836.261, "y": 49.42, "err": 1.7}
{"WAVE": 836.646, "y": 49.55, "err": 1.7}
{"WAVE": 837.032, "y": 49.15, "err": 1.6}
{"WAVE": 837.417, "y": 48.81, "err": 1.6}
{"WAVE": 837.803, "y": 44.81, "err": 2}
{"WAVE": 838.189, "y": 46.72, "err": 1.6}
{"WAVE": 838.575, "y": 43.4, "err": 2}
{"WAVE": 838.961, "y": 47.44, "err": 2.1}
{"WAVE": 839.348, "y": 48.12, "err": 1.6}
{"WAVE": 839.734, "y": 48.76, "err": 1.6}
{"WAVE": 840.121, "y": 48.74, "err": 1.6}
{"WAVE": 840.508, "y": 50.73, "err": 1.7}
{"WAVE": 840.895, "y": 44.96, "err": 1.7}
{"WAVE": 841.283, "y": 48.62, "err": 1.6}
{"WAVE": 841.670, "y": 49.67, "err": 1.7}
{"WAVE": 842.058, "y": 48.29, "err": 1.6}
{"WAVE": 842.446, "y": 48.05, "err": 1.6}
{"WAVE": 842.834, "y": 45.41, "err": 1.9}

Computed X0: 14.6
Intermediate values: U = 215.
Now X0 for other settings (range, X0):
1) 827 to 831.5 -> 14.8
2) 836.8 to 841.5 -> 14.9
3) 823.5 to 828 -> 14.9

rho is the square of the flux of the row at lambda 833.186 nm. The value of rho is 2012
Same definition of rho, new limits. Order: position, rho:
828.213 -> 2298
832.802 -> 2281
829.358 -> 2436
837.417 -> 2382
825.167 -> 2476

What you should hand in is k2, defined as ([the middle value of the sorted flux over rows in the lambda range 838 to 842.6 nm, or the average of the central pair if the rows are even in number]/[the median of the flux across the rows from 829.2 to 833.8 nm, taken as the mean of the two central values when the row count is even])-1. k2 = -0.002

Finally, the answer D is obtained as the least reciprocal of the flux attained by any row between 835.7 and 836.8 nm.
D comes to 0.0202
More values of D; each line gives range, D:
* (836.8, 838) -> 0.0203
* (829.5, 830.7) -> 0.0186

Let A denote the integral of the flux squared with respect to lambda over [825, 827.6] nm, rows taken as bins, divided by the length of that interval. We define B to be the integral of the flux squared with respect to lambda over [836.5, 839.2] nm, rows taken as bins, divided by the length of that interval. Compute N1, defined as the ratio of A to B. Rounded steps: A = 2456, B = 2222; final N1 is 1.10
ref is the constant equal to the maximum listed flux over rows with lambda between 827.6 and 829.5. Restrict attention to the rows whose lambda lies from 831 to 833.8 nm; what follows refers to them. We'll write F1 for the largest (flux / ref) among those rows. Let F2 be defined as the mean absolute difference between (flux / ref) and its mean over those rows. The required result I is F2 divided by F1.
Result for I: 0.0279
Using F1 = 0.96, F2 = 0.027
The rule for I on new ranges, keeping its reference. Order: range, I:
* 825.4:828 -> 0.0318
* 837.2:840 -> 0.0332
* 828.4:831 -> 0.0318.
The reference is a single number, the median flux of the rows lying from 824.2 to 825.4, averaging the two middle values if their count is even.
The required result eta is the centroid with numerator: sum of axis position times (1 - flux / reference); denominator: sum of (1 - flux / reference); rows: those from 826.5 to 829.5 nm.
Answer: 828.29 nm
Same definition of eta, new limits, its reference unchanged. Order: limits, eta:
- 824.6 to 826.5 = 825.85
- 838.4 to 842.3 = 839.78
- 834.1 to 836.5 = 834.99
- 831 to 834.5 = 832.75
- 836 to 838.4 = 837.76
